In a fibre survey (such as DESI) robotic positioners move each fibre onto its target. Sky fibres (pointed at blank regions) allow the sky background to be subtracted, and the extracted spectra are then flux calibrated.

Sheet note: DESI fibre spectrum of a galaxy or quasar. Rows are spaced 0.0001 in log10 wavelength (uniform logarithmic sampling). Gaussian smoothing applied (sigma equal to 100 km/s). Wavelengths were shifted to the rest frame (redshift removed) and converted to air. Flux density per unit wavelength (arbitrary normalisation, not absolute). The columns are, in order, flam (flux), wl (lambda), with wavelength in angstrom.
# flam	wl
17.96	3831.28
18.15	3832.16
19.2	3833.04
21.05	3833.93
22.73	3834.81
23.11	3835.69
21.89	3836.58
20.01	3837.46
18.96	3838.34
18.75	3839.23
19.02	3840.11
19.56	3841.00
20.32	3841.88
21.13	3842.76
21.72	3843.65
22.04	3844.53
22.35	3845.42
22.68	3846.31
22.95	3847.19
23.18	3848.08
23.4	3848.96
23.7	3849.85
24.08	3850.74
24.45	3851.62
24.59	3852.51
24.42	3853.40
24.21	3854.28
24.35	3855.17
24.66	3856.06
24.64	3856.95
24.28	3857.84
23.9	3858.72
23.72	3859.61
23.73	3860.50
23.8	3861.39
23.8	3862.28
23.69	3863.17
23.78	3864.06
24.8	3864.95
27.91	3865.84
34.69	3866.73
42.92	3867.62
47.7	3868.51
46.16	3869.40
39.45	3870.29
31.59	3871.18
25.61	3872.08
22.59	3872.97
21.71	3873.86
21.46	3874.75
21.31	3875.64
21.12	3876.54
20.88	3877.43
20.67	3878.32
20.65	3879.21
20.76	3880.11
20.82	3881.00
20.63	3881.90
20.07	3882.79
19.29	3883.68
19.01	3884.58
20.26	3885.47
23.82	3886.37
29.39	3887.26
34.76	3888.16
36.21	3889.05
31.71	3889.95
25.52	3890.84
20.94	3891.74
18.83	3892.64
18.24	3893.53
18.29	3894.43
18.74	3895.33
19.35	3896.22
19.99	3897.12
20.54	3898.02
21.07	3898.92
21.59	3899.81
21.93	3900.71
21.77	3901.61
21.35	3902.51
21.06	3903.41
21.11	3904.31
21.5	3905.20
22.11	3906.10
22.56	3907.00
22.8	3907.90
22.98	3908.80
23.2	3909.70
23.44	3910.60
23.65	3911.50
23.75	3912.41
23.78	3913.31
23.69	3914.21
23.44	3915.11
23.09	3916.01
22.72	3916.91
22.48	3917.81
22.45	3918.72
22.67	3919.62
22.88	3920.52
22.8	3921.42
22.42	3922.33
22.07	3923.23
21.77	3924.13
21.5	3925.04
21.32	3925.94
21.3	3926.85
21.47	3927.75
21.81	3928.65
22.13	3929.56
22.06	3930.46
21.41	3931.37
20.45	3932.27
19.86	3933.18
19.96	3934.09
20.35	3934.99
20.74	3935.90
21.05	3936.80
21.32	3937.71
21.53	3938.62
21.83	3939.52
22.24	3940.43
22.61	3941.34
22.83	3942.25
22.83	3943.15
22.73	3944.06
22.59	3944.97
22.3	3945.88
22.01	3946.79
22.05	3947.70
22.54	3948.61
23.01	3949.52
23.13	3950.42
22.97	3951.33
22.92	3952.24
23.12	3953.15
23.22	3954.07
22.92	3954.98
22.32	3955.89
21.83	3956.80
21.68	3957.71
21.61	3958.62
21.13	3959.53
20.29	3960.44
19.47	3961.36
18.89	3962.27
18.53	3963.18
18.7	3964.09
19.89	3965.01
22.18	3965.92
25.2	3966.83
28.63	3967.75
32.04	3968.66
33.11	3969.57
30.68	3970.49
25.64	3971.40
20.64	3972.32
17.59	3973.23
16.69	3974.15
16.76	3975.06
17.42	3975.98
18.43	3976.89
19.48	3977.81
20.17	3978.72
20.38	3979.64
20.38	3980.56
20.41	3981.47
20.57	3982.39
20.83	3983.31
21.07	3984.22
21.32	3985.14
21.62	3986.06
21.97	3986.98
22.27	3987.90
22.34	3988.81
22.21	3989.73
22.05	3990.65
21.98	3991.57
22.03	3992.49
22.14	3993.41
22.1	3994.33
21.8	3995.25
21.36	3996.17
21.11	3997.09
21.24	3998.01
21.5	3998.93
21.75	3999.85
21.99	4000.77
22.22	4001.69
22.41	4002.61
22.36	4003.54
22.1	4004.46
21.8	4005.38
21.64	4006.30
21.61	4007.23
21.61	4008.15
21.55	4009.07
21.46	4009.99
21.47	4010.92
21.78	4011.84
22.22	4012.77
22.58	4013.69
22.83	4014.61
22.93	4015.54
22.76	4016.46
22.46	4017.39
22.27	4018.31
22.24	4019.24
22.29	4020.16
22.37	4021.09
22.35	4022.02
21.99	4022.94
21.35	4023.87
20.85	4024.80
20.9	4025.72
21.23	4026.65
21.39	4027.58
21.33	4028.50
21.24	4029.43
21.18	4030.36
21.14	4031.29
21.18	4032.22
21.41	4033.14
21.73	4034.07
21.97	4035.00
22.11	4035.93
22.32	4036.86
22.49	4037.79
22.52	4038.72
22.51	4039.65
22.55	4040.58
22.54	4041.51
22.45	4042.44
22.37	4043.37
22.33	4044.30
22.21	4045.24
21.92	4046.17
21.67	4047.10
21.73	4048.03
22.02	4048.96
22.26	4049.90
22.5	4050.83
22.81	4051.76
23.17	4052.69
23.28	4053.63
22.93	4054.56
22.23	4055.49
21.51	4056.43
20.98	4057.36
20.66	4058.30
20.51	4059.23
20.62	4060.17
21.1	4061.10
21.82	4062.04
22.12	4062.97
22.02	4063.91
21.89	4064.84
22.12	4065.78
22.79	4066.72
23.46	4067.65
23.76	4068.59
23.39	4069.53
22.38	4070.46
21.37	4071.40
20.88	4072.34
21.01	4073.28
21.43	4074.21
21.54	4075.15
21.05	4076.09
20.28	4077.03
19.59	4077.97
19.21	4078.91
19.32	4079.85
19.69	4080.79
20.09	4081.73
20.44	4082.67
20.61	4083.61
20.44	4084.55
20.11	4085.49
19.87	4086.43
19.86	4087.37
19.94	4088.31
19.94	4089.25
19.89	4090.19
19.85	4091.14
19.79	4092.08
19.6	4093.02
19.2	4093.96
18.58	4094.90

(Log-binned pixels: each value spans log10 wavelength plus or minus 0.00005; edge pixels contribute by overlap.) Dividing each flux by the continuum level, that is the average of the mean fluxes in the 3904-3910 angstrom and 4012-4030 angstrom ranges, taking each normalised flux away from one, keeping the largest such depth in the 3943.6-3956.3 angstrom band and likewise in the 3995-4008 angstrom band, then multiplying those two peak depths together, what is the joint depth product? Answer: 0.000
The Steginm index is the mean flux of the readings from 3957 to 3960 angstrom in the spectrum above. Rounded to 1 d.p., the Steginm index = 21.5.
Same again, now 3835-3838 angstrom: 21.7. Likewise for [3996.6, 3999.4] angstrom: 21.3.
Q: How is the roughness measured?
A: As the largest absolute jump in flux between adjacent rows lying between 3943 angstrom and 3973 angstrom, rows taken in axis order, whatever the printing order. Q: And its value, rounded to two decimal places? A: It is 5.04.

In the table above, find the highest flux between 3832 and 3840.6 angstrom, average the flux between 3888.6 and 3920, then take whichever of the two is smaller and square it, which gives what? 508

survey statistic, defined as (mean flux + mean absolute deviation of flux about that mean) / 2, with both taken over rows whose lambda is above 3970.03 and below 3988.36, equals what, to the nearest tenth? 11.3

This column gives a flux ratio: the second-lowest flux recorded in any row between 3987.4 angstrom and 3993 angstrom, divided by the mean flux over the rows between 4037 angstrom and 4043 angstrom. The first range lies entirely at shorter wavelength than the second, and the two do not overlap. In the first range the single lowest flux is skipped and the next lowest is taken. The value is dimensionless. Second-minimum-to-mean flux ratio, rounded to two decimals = 0.98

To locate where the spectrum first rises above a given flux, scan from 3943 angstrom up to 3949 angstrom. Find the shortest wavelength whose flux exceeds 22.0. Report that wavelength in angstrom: 3943.15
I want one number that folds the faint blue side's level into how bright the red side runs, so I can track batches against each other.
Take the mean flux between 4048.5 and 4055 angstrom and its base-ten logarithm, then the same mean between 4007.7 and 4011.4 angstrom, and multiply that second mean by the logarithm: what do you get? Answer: 29.2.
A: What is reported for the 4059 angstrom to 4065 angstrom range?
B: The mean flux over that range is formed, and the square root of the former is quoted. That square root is 4.63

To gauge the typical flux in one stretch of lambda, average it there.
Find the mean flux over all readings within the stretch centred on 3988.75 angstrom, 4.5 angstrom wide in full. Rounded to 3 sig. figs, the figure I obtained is 22.2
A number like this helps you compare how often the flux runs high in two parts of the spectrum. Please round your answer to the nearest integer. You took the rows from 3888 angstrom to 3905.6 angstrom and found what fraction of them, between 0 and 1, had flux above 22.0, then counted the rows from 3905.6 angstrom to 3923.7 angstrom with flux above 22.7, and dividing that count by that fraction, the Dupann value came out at 65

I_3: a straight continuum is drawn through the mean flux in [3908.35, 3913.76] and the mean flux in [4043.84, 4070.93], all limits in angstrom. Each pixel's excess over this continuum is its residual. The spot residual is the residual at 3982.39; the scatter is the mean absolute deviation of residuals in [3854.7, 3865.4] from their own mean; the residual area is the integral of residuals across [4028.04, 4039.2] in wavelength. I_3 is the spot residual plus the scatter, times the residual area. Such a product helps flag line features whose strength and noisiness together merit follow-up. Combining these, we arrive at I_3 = 13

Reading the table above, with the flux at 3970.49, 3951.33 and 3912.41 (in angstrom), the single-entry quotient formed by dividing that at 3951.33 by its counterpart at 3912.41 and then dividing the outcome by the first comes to 0.032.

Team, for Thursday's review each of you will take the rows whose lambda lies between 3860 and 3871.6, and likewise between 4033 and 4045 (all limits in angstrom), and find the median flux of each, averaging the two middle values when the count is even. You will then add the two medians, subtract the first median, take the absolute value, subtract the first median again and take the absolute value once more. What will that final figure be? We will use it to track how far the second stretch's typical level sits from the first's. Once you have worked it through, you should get 5.5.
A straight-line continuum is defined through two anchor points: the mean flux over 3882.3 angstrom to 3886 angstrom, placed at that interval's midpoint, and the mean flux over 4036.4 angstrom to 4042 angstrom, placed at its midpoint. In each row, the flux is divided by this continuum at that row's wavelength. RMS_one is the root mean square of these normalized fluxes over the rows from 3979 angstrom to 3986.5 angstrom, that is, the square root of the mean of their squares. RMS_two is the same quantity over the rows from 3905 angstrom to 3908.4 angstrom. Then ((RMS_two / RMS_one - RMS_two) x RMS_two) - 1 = -0.96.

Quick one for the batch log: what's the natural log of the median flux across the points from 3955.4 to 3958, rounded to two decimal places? 3.08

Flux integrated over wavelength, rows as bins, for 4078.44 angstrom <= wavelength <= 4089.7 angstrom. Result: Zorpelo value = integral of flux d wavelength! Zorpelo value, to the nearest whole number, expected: 225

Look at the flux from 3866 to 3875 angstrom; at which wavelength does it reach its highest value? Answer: 3868.51 angstrom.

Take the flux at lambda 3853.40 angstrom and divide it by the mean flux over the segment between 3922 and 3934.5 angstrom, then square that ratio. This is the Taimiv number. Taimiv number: 1.30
